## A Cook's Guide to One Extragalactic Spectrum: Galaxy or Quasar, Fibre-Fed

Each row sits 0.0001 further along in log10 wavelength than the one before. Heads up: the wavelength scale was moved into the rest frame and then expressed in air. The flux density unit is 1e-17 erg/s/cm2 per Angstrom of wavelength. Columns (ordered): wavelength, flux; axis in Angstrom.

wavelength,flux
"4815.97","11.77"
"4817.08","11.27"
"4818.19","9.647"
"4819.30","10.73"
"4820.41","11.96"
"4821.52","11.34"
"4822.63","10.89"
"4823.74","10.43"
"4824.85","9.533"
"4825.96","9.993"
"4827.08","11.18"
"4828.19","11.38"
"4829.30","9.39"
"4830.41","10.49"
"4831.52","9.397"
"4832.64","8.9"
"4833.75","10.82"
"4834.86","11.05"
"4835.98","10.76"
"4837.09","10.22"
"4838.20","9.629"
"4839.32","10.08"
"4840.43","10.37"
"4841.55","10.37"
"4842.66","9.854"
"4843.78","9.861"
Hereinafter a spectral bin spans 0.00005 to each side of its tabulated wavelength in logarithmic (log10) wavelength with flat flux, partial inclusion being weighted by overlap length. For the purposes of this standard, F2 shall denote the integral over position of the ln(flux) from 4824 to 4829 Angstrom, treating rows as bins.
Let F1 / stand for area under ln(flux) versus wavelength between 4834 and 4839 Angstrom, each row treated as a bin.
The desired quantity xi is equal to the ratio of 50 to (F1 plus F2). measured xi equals 2.13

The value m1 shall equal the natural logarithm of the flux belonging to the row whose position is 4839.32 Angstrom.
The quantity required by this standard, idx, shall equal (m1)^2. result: 5.3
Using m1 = 2.31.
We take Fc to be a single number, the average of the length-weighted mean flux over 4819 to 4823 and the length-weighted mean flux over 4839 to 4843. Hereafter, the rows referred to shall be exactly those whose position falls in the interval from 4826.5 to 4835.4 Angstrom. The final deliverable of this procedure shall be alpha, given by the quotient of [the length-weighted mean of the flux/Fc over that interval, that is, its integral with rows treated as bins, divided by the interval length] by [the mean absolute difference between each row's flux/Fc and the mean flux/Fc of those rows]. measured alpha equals 13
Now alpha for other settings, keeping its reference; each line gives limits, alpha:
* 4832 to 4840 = 18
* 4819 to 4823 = 27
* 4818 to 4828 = 16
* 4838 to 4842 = 39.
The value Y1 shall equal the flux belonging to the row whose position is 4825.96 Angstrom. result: 9.993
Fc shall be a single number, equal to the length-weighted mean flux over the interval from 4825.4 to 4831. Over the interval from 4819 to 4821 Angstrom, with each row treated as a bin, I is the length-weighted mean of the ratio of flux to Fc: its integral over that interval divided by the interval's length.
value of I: 1.09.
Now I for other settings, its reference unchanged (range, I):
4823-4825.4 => 0.96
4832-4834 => 0.92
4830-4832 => 0.95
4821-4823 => 1.06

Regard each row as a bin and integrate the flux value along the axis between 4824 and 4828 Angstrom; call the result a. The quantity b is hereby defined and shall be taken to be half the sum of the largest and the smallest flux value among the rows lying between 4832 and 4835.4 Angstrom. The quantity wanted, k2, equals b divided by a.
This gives 0.24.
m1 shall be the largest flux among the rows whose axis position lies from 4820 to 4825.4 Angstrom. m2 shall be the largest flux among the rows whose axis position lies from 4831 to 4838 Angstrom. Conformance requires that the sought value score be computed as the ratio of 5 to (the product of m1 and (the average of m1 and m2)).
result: 0.036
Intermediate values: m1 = 11.96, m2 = 11.05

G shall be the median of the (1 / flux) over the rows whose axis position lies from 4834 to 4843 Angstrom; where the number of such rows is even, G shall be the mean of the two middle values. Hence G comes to 0.0971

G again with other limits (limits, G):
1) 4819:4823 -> 0.0900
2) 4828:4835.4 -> 0.0953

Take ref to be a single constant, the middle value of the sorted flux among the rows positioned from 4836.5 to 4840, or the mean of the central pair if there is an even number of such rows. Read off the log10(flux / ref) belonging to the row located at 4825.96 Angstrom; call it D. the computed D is -0.004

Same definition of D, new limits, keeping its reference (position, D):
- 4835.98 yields 0.028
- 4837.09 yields 0.006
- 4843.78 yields -0.010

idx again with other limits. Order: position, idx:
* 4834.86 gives 5.8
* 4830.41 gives 5.5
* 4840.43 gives 5.5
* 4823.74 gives 5.5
